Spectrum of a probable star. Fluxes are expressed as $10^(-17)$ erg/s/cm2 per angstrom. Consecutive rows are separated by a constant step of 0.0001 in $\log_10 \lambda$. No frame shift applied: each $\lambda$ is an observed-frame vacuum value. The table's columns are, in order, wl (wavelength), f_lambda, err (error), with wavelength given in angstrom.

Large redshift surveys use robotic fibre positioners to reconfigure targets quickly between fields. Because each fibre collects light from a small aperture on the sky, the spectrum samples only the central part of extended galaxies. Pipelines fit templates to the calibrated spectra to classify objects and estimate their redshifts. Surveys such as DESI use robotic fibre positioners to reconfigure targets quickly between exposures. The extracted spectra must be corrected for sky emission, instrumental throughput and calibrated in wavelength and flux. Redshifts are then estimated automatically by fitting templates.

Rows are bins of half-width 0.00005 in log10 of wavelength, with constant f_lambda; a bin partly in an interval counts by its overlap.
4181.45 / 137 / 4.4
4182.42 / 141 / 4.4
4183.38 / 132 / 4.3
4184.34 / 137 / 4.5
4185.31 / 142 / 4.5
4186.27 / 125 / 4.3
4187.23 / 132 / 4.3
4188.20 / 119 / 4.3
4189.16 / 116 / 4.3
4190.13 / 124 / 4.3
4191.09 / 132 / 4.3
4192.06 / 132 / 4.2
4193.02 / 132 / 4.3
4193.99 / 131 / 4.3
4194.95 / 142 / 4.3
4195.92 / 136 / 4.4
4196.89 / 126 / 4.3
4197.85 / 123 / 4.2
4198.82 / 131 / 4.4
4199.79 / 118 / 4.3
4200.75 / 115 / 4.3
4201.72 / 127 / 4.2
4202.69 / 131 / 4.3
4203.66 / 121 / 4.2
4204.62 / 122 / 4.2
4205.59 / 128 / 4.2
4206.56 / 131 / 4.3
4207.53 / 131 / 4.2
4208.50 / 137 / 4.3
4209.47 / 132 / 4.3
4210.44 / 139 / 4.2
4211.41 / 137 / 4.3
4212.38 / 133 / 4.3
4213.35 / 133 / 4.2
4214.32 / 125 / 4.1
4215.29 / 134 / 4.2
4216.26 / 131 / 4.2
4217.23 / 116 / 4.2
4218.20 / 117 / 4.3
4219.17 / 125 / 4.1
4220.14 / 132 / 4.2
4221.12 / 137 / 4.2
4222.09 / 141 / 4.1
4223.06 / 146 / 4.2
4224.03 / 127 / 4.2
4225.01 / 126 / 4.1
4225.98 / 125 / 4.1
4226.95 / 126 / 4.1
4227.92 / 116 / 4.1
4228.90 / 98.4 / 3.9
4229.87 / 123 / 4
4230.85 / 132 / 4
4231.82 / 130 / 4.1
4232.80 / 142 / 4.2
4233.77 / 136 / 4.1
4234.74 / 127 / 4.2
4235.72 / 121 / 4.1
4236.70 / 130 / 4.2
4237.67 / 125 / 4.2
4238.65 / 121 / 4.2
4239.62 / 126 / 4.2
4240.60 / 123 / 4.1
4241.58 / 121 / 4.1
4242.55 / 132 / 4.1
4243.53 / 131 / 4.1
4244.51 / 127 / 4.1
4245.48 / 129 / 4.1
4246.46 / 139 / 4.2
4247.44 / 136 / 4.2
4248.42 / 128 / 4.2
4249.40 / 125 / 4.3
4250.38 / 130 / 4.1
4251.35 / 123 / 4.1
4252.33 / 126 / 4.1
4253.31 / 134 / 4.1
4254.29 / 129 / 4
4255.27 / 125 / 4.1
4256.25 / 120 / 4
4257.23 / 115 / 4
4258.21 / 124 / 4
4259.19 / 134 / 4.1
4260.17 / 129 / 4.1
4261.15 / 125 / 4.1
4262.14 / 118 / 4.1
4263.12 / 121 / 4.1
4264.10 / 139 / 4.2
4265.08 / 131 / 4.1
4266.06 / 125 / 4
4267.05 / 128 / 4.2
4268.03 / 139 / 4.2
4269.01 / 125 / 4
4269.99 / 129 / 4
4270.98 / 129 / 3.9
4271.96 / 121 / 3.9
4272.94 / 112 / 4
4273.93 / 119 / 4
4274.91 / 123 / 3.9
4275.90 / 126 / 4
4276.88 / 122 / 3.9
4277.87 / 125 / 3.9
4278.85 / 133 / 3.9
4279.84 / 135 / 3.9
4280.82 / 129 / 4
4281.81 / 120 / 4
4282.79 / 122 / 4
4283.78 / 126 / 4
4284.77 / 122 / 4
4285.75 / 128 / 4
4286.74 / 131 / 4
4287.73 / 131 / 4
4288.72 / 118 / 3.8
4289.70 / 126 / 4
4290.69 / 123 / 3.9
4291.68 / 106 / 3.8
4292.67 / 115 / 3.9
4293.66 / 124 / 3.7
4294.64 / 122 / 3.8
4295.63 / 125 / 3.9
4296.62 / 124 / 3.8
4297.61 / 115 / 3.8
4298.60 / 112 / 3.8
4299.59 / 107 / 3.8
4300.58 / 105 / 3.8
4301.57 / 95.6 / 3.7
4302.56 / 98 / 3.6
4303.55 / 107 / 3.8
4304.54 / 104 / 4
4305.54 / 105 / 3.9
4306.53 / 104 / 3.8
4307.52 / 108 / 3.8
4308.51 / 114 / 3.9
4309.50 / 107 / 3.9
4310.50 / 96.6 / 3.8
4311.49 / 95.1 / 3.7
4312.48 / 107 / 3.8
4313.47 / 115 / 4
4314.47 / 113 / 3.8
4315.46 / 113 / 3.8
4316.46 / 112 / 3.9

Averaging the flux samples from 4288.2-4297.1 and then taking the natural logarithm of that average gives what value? 4.79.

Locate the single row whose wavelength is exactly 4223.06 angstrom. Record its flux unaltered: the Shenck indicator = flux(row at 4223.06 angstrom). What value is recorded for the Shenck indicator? 146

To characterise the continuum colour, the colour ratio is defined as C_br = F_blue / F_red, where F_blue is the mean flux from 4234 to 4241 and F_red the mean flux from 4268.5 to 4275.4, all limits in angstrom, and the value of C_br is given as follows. 1.02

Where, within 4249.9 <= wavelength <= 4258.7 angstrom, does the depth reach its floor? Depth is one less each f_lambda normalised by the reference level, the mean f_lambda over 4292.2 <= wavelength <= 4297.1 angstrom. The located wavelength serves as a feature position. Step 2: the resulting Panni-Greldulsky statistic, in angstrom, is 4253.31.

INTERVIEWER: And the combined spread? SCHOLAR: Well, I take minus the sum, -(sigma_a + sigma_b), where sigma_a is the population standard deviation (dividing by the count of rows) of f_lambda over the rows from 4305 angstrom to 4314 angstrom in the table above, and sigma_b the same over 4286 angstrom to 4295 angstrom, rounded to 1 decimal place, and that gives -13.8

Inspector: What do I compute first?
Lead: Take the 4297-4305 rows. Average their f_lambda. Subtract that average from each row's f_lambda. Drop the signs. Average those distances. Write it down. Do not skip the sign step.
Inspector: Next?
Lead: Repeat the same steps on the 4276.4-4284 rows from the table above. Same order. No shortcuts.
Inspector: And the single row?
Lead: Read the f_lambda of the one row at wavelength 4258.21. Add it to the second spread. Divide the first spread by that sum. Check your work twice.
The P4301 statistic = 0.037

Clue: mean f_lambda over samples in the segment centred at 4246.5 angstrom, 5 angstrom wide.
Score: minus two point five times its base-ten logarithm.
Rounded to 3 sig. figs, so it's -5.30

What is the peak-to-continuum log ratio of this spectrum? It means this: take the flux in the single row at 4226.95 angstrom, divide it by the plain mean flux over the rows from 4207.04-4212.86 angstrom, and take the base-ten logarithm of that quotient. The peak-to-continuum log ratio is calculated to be -0.03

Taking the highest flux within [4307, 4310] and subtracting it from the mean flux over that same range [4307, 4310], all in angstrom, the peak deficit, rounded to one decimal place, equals -4.3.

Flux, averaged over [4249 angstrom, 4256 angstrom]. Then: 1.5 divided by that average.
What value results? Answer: 0.0118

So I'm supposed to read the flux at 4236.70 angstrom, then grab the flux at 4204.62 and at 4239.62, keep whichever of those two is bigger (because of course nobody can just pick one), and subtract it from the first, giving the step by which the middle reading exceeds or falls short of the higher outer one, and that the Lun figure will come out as 4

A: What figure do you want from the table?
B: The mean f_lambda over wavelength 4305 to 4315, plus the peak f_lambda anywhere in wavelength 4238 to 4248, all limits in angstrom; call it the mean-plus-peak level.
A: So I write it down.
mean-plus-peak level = 245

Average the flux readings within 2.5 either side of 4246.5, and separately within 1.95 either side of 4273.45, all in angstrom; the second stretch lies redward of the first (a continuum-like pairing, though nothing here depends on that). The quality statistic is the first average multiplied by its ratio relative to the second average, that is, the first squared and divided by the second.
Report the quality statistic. 146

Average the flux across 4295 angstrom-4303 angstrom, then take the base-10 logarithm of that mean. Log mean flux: 2.04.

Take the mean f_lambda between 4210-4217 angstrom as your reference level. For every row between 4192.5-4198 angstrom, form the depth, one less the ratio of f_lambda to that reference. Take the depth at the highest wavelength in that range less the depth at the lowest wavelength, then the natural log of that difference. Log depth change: -2.7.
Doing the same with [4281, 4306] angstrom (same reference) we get -2.2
